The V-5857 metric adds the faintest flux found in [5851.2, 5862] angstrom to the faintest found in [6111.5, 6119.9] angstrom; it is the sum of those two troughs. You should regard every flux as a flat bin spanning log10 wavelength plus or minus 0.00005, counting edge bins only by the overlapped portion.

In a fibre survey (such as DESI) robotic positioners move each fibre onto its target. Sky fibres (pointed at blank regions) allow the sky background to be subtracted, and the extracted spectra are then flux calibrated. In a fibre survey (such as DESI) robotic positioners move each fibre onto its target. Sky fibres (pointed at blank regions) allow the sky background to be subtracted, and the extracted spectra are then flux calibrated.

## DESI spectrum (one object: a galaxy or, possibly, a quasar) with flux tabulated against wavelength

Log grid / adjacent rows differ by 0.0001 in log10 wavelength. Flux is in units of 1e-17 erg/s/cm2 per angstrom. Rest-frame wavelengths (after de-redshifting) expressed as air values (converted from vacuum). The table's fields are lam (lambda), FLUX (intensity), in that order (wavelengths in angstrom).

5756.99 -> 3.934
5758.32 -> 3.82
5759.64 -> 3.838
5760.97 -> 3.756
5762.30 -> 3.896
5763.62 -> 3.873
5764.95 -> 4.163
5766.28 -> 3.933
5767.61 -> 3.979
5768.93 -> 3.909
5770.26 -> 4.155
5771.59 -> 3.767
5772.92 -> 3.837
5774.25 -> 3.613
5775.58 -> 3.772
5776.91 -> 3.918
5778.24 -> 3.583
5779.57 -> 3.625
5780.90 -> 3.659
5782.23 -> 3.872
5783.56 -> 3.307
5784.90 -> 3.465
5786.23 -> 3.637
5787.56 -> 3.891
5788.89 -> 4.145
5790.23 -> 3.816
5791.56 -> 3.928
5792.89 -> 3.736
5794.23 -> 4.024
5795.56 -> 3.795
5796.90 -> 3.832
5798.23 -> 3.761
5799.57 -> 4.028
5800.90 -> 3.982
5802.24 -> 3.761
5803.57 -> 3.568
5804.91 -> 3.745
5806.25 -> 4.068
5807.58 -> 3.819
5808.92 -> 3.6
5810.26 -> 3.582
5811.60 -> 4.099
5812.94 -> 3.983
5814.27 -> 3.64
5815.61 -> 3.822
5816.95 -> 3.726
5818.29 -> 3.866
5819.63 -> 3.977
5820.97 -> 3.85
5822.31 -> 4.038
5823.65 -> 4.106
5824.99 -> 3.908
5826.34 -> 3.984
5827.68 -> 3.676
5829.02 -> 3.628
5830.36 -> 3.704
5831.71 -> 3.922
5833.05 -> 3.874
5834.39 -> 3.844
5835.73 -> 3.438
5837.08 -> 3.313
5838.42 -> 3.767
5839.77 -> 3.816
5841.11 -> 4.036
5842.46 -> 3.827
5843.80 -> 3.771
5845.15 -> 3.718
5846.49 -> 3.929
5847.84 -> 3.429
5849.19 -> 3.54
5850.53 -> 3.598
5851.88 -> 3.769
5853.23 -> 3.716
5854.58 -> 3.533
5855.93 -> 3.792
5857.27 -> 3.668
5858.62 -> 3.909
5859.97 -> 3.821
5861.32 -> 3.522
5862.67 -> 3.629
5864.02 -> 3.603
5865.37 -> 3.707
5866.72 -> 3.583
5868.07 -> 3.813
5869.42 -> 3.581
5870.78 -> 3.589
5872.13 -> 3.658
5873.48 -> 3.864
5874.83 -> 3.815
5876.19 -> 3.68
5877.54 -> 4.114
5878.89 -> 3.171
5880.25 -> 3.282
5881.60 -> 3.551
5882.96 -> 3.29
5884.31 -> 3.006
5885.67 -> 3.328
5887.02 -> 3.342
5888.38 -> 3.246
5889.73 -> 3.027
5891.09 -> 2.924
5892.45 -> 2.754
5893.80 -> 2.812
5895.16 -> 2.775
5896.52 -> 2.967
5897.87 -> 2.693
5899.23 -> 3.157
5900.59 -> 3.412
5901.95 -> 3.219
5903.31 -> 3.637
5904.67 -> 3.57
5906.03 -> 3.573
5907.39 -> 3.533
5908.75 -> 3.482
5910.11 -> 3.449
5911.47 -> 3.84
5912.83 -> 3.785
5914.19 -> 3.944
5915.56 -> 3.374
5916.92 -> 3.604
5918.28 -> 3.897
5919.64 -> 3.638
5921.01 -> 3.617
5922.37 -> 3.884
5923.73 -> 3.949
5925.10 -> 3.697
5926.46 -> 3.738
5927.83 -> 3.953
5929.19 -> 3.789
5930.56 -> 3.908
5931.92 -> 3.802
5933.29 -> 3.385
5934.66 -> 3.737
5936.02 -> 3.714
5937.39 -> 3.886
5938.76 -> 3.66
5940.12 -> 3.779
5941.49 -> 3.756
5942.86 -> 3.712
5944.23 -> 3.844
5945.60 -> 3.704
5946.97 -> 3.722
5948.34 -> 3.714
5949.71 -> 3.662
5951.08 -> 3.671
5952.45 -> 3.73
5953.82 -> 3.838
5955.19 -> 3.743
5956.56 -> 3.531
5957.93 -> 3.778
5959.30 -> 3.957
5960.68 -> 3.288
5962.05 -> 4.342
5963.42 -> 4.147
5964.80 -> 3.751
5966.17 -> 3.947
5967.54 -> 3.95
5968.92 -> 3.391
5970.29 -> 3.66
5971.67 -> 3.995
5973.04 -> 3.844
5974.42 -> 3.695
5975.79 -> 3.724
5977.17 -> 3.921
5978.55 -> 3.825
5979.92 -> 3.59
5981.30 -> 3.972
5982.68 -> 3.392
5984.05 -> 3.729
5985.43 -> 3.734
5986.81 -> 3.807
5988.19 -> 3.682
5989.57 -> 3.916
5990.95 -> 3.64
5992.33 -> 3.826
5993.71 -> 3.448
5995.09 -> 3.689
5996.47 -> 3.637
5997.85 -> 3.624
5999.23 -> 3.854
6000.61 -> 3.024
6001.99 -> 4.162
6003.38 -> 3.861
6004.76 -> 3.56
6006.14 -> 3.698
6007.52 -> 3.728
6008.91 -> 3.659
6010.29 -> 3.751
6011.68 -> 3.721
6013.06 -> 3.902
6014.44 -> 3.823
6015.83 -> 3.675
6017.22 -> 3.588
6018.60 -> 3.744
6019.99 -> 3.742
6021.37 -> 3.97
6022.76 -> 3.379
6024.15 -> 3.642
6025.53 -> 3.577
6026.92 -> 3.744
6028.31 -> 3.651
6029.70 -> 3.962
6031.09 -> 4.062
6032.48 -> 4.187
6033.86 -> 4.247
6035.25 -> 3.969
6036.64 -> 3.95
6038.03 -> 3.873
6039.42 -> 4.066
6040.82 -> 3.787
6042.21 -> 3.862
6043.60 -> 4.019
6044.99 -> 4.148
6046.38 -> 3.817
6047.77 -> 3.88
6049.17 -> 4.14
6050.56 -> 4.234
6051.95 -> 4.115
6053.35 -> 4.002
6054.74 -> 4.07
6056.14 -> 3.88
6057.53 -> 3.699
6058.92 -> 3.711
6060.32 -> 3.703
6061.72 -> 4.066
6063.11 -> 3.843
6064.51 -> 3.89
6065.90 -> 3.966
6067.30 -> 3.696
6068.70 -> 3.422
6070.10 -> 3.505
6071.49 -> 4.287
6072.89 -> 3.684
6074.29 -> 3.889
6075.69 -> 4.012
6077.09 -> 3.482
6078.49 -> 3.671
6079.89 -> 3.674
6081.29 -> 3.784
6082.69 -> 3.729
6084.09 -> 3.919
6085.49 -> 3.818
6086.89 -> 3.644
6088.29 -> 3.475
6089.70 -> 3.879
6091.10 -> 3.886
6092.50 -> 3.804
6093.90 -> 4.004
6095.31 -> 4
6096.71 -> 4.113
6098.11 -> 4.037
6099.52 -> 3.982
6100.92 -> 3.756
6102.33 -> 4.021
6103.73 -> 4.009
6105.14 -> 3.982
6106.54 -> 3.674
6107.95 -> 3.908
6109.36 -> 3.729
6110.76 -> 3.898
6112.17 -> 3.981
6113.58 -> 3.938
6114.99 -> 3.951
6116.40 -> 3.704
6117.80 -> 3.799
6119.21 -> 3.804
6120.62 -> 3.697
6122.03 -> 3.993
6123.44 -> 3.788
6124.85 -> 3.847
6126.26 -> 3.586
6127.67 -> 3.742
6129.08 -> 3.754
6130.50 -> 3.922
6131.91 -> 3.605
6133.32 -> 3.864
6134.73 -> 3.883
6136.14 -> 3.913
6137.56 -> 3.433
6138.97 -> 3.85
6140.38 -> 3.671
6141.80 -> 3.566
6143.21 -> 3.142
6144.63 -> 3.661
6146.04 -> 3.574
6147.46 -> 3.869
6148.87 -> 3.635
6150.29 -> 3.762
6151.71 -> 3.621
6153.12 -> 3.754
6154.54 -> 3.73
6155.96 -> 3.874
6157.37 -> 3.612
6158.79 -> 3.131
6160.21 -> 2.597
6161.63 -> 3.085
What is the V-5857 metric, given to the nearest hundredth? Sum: 7.23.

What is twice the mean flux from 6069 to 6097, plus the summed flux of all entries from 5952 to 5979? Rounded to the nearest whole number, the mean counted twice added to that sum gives 84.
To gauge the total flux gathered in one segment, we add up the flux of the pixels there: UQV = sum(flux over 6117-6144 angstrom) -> 70.9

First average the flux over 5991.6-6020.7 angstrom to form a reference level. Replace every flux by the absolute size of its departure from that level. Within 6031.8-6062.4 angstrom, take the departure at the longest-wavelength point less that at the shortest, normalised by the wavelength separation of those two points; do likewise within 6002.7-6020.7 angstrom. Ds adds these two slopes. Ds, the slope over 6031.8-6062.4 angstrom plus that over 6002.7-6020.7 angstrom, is -0.011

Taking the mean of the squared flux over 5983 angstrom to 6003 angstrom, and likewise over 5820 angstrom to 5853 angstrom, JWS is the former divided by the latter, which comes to 0.96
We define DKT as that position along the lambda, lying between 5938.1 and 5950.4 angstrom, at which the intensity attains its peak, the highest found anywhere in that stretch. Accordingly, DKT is 5944.23 angstrom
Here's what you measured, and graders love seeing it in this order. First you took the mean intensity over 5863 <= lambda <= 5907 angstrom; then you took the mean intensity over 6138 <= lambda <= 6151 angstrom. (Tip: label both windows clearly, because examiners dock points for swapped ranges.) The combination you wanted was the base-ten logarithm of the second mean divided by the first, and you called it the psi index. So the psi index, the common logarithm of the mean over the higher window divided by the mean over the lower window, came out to 0.033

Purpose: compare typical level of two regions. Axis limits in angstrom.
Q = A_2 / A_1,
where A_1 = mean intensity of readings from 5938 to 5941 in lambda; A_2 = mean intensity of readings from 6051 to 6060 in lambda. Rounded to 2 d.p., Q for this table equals 1.05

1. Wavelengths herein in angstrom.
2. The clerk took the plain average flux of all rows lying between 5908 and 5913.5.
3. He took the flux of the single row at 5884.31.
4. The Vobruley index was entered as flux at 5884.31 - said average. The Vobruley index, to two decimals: -0.63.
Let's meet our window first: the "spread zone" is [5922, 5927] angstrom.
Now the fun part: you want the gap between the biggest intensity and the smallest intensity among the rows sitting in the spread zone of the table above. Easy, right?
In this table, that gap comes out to 0.25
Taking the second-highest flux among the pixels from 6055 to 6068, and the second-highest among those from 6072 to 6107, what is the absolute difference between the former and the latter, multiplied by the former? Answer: 0.3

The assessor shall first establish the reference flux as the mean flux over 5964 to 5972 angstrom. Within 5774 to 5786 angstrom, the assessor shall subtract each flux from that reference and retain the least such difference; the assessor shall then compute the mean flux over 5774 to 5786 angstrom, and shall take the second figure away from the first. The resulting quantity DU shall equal -3.8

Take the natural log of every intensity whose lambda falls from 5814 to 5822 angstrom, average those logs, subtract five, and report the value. -3.66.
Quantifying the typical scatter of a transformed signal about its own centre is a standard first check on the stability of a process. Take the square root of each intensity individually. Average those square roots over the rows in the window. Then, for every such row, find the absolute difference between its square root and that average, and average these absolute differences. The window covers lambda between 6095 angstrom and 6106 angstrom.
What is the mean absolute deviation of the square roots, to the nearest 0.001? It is 0.015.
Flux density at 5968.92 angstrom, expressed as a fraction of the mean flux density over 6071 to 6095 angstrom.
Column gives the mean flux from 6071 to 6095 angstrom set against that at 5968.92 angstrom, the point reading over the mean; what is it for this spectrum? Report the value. 0.89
